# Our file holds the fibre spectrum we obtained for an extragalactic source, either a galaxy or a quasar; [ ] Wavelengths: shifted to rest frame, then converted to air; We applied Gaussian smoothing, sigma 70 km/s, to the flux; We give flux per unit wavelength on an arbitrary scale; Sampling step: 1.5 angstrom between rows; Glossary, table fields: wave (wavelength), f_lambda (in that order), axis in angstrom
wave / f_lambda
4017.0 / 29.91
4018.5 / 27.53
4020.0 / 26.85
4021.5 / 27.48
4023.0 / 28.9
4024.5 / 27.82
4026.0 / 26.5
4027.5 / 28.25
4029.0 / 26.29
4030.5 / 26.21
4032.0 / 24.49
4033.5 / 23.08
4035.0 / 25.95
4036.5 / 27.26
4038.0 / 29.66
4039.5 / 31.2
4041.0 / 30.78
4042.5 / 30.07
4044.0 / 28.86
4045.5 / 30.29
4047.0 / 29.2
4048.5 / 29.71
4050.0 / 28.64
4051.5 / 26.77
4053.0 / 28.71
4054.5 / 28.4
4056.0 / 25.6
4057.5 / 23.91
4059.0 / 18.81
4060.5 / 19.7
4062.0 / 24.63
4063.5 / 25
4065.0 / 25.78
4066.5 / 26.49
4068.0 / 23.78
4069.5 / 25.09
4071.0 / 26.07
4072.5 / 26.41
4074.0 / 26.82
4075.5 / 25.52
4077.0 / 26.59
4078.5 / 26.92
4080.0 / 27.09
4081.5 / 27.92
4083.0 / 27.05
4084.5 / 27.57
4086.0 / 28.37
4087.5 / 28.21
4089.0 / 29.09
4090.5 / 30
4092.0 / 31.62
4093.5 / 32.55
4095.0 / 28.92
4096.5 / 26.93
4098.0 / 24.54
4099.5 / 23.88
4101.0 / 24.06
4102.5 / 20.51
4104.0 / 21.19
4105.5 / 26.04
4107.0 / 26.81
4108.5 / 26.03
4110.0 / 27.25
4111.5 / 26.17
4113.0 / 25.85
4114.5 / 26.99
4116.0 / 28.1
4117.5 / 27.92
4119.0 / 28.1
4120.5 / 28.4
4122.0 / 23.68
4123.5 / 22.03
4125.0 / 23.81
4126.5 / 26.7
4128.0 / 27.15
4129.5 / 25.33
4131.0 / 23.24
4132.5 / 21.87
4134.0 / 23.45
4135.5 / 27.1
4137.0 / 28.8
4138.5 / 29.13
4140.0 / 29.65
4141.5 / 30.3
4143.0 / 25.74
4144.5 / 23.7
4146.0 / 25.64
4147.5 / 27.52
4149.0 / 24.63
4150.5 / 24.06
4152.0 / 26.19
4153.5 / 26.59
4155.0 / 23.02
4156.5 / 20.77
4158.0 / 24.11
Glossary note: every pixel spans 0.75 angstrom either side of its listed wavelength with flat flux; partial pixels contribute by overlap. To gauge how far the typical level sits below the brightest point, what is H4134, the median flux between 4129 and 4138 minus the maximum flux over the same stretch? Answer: -4.4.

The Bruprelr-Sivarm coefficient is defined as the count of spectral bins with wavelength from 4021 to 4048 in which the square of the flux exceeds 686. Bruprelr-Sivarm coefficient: 15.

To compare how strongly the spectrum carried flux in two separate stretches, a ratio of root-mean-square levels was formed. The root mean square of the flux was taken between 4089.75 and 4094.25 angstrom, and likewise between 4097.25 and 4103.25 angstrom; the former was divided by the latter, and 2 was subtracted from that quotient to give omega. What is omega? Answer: -0.65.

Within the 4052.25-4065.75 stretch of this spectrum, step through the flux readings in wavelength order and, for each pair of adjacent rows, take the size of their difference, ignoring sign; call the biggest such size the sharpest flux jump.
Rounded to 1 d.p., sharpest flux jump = 5.1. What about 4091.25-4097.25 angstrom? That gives 3.6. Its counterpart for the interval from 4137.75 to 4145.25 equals 4.6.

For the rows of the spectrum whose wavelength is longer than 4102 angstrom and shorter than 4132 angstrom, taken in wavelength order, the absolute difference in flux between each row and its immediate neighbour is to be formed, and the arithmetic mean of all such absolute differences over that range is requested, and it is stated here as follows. 1.47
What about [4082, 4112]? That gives 1.45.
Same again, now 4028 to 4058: 1.39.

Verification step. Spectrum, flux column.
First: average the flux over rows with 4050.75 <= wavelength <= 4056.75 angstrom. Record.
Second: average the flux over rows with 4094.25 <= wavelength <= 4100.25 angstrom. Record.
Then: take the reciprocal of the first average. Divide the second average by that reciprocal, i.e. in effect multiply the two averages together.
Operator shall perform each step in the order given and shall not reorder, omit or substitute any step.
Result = 713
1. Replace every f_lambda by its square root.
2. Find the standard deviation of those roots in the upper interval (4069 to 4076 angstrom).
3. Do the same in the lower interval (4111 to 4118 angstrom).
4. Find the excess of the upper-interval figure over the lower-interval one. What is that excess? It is -0.03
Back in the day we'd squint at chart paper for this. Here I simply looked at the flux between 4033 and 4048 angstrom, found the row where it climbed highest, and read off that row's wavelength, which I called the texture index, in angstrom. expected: 4039.5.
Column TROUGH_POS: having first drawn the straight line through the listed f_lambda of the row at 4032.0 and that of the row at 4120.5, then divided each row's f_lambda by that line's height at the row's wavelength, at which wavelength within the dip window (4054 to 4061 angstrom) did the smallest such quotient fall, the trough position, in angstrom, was 4059.0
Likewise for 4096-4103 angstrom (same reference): 4102.5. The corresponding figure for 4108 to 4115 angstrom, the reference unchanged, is 4113.0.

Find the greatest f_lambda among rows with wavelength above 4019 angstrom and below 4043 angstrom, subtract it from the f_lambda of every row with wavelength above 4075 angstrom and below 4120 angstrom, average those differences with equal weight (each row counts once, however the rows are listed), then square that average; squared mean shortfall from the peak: 18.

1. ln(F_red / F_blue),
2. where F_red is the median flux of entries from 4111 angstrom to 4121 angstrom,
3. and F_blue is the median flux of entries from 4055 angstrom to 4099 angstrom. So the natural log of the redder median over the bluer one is 0.05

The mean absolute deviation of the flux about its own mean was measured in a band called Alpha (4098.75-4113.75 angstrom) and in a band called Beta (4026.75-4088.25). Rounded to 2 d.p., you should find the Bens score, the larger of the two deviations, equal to 1.90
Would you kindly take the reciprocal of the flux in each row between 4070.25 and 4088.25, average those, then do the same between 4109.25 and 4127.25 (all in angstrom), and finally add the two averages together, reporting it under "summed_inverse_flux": 0.0753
